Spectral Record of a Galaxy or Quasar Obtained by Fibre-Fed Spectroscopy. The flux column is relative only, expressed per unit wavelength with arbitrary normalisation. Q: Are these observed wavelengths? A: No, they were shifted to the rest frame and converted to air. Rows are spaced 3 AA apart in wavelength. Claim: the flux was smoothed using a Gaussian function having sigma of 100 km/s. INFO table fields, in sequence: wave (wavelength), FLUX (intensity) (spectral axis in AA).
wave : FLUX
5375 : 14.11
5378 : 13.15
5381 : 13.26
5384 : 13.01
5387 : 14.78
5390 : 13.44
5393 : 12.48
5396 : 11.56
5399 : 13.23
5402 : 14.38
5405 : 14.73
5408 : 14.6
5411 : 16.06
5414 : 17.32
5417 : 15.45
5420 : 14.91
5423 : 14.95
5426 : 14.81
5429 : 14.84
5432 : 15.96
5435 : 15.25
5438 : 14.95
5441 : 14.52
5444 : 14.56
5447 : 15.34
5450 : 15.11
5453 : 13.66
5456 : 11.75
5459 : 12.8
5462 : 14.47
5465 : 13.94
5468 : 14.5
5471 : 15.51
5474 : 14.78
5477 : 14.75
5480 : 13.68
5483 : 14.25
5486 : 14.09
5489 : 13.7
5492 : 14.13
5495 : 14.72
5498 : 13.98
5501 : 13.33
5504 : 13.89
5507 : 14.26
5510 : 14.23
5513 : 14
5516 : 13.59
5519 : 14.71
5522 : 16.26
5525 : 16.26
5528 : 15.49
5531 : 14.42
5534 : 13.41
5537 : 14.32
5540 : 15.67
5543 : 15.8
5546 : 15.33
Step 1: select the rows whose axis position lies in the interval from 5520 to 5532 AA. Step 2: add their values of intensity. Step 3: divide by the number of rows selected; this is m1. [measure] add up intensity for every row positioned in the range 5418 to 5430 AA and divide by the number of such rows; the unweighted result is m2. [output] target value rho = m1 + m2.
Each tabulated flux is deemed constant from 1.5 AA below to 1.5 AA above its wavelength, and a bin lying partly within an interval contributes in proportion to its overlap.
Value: 30.5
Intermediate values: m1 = 15.6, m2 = 14.9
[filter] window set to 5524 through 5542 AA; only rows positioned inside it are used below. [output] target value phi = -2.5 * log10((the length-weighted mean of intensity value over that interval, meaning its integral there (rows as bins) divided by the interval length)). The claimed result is -2.93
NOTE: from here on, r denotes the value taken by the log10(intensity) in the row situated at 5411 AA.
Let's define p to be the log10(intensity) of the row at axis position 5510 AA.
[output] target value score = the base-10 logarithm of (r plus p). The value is 0.373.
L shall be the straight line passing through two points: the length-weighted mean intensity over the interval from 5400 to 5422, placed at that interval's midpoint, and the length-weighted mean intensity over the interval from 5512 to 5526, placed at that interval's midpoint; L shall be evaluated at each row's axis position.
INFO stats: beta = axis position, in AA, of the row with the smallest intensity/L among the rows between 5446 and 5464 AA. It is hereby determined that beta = 5456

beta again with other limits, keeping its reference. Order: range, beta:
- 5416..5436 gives 5426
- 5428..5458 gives 5456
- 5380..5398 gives 5396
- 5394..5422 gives 5396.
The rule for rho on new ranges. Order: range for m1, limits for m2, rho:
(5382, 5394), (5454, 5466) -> 26.7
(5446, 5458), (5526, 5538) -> 28.4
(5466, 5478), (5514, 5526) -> 30.1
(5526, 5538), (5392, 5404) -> 27.3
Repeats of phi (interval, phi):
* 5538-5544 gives -2.98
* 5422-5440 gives -2.95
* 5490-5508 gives -2.87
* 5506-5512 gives -2.88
